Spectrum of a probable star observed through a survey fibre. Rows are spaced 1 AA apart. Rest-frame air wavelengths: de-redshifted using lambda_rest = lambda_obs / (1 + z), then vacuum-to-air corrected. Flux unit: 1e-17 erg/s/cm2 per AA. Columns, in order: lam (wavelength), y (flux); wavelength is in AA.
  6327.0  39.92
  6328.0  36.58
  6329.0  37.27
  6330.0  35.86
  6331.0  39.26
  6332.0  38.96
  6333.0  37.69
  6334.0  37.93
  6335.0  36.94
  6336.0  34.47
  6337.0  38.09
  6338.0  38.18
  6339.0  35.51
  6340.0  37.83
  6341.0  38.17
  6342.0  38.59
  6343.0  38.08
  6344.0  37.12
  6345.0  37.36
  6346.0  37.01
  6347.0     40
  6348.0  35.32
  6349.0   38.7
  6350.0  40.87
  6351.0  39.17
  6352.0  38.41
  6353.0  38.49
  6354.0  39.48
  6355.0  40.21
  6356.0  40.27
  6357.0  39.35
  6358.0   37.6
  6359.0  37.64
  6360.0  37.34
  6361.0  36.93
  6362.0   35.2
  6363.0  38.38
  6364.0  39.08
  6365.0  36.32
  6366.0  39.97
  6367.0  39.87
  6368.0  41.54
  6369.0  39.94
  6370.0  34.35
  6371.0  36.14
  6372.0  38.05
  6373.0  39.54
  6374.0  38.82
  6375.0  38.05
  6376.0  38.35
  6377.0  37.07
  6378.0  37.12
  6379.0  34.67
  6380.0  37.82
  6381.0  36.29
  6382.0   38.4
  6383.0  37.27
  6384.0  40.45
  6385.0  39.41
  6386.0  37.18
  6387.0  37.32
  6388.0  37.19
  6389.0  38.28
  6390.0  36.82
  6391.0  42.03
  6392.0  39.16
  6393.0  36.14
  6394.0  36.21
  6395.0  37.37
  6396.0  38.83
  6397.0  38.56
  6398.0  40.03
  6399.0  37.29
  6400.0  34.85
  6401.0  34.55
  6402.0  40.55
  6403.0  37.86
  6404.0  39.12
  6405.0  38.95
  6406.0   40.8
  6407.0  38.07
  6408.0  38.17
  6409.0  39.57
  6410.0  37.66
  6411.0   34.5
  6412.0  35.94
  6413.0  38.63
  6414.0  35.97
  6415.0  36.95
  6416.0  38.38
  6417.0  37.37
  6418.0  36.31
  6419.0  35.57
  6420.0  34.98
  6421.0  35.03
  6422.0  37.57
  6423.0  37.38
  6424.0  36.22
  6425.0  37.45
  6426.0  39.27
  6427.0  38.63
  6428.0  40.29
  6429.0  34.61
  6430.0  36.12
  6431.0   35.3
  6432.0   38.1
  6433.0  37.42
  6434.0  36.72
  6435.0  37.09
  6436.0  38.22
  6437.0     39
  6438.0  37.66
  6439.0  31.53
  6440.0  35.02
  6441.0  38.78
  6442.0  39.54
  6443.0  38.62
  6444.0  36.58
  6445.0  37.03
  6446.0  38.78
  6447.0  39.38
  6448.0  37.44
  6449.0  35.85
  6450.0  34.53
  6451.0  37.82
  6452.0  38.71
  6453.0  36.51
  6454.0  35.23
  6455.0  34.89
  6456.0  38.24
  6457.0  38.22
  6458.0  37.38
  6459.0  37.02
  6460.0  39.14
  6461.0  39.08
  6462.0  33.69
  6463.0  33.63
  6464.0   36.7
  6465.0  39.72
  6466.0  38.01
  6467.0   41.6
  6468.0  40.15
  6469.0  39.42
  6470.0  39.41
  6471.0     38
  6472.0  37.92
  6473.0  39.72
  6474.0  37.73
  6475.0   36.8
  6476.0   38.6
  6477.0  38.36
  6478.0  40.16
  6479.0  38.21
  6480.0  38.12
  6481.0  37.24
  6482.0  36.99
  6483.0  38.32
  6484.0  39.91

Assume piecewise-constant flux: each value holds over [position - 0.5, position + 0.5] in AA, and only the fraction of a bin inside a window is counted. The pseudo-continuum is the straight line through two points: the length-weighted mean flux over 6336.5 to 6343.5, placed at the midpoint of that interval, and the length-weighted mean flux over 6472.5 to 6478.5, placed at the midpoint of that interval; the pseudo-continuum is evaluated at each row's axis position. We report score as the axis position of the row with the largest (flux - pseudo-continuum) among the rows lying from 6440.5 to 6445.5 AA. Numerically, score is 6442.0 AA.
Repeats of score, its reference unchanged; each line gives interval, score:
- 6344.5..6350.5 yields 6350.0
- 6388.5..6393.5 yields 6391.0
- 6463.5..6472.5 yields 6467.0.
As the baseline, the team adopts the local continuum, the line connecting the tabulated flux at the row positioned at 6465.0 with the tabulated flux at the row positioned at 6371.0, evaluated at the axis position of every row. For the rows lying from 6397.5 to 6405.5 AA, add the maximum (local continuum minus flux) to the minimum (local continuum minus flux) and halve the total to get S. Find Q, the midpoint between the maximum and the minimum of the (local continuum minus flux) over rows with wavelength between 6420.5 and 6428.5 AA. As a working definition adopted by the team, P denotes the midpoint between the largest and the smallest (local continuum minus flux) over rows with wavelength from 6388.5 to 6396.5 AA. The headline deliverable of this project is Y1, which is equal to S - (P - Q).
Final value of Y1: 2.4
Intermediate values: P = -2.1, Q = 0.5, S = -0.2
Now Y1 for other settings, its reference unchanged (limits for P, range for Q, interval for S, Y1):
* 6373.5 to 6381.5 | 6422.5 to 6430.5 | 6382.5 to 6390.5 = -0.6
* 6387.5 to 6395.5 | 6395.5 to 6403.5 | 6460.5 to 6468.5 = 4.0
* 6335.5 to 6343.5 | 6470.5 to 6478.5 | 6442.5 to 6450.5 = 5.4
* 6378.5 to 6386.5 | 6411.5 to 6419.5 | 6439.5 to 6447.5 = 3.3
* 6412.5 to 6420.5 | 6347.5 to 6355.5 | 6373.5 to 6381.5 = -4.3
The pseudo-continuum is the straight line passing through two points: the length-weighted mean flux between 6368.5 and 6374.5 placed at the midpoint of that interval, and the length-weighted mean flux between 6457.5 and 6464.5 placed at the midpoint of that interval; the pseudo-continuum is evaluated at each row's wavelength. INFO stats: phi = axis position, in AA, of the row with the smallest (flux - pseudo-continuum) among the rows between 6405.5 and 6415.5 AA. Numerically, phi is 6411.0 AA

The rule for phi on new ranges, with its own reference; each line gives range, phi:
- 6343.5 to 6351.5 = 6348.0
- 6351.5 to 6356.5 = 6352.0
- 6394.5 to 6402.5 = 6401.0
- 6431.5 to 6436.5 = 6434.0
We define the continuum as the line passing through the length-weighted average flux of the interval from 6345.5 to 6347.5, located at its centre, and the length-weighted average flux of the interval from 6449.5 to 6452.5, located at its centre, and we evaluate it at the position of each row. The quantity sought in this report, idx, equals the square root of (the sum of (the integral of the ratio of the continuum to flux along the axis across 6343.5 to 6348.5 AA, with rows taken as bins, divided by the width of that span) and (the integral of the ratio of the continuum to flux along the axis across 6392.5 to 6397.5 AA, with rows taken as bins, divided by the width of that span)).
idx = 1.43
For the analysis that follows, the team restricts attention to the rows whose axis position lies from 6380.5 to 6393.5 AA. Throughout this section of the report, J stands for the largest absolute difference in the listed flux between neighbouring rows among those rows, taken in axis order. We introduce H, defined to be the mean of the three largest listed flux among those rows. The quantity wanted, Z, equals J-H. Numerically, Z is -35.4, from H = 40.6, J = 5.2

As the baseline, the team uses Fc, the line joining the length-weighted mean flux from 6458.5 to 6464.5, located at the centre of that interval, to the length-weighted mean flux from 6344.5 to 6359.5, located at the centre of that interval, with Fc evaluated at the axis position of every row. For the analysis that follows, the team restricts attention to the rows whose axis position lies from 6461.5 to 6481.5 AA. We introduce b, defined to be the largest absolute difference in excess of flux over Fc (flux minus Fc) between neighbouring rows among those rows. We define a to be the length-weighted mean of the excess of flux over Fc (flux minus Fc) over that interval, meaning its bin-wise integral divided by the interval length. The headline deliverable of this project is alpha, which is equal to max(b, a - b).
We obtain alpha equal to 3.6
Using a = 1.8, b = 3.6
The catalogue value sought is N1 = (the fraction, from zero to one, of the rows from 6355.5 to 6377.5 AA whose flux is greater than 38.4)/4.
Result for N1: 0.102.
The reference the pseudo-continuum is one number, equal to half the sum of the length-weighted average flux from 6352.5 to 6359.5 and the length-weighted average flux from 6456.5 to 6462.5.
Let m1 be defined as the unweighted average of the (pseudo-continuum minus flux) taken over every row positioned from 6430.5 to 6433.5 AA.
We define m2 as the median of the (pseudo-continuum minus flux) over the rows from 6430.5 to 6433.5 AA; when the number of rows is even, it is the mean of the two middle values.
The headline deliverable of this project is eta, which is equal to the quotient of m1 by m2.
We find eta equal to 1.6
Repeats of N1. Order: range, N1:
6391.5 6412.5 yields 0.107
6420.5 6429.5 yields 0.083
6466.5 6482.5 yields 0.109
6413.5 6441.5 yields 0.045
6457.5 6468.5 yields 0.114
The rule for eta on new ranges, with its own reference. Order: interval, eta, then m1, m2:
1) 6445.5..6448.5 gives 0.6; -0.3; -0.6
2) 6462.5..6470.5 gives 0.3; -0.4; -1.2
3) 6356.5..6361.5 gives 0.7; 0.4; 0.6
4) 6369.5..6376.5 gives 3.7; 0.6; 0.2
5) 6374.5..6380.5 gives 1.4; 1.0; 0.7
